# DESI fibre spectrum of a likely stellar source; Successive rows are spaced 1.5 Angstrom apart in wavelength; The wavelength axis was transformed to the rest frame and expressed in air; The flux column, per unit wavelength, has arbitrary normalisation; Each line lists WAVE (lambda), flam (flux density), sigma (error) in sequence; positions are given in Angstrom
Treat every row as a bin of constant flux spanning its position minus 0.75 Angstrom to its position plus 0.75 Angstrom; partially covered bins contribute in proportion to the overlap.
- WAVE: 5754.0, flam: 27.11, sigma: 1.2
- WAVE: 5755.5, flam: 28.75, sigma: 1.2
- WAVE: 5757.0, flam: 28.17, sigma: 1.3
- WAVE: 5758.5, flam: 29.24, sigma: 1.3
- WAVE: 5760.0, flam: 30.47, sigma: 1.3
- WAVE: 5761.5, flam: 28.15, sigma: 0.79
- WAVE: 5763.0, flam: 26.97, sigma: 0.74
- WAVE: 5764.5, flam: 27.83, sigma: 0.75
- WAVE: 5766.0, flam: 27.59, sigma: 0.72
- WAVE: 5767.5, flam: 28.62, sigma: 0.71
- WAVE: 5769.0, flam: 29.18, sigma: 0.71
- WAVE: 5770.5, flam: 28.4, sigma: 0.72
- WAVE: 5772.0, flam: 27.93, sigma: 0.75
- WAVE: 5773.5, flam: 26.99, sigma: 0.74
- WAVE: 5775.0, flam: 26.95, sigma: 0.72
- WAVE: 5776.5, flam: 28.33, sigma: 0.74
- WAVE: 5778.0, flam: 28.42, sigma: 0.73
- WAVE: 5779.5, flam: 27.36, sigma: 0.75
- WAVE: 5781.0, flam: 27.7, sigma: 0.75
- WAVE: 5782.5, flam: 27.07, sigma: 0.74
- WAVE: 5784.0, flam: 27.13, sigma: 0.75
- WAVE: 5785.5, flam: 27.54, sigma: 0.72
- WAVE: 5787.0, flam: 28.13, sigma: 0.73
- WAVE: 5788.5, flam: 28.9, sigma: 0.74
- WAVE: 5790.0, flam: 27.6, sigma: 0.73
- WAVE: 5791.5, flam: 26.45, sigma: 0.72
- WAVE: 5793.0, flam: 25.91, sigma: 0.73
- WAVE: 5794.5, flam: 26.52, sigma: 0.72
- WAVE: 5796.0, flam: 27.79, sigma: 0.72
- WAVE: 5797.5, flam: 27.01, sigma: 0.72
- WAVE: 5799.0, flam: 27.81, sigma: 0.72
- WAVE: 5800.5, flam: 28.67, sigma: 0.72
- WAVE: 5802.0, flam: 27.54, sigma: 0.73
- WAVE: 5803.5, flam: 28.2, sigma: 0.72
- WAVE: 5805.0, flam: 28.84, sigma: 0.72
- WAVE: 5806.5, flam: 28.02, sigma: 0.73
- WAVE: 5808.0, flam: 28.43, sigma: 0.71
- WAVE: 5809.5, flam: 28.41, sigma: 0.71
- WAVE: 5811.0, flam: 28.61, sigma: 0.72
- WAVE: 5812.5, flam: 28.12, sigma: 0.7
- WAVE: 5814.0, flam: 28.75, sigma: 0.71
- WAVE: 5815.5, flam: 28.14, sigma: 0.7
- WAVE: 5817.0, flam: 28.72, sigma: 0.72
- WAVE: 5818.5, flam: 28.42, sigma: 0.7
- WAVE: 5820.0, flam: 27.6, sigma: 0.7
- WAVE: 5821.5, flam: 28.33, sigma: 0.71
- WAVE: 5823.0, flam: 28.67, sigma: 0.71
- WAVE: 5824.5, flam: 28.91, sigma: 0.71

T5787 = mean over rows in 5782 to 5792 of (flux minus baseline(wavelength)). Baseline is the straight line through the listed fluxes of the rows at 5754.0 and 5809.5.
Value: -0.3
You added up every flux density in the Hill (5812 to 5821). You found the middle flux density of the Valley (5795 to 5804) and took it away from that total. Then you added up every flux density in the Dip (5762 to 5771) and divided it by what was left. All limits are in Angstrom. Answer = 1.19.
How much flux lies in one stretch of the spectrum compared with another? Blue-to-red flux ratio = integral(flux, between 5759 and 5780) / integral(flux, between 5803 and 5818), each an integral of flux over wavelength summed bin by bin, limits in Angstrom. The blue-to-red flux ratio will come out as 1.38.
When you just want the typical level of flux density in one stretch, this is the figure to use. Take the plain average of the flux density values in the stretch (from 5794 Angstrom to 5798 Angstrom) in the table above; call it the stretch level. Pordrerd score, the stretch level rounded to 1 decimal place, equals 27.1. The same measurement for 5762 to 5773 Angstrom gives 28.1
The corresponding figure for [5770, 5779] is 27.8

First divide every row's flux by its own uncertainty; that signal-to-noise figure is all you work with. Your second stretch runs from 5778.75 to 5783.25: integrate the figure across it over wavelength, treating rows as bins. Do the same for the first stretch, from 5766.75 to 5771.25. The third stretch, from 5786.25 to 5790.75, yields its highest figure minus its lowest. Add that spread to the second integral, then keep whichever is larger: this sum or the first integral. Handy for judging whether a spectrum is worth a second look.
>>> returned 181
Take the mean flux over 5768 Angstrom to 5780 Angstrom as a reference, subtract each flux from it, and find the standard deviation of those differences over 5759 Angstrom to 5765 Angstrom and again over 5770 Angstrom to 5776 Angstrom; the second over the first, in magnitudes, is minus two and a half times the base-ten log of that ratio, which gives 0.80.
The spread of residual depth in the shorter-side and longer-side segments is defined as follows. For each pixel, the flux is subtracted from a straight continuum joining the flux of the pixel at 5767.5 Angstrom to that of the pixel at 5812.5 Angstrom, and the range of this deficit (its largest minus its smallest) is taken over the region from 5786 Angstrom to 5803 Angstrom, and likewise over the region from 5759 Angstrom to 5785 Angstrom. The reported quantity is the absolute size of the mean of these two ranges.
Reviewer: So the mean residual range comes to 3.2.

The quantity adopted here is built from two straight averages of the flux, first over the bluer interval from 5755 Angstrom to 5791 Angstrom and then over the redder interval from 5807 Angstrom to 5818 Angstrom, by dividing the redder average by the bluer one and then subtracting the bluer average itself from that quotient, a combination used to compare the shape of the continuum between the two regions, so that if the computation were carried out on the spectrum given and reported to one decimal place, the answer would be -27.0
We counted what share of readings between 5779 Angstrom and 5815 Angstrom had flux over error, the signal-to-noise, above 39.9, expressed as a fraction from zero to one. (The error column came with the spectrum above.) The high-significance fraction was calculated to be 0.21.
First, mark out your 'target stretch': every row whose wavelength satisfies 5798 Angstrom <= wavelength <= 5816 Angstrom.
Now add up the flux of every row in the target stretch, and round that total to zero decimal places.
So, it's 340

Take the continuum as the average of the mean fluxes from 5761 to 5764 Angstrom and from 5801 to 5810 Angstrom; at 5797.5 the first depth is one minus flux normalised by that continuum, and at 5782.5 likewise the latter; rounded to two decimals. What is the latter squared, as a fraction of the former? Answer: 0.03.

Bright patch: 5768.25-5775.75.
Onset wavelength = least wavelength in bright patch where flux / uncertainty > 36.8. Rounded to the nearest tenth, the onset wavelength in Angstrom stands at 5769.0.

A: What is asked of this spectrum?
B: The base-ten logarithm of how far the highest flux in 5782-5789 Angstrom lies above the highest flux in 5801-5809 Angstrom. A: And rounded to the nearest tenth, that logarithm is -1.2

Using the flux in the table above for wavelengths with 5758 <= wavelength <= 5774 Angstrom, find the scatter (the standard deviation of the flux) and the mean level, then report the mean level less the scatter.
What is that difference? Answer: 27.3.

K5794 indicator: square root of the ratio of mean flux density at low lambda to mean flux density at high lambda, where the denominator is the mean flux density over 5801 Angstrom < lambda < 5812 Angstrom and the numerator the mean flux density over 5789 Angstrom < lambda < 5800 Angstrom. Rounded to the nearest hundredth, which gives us 0.98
